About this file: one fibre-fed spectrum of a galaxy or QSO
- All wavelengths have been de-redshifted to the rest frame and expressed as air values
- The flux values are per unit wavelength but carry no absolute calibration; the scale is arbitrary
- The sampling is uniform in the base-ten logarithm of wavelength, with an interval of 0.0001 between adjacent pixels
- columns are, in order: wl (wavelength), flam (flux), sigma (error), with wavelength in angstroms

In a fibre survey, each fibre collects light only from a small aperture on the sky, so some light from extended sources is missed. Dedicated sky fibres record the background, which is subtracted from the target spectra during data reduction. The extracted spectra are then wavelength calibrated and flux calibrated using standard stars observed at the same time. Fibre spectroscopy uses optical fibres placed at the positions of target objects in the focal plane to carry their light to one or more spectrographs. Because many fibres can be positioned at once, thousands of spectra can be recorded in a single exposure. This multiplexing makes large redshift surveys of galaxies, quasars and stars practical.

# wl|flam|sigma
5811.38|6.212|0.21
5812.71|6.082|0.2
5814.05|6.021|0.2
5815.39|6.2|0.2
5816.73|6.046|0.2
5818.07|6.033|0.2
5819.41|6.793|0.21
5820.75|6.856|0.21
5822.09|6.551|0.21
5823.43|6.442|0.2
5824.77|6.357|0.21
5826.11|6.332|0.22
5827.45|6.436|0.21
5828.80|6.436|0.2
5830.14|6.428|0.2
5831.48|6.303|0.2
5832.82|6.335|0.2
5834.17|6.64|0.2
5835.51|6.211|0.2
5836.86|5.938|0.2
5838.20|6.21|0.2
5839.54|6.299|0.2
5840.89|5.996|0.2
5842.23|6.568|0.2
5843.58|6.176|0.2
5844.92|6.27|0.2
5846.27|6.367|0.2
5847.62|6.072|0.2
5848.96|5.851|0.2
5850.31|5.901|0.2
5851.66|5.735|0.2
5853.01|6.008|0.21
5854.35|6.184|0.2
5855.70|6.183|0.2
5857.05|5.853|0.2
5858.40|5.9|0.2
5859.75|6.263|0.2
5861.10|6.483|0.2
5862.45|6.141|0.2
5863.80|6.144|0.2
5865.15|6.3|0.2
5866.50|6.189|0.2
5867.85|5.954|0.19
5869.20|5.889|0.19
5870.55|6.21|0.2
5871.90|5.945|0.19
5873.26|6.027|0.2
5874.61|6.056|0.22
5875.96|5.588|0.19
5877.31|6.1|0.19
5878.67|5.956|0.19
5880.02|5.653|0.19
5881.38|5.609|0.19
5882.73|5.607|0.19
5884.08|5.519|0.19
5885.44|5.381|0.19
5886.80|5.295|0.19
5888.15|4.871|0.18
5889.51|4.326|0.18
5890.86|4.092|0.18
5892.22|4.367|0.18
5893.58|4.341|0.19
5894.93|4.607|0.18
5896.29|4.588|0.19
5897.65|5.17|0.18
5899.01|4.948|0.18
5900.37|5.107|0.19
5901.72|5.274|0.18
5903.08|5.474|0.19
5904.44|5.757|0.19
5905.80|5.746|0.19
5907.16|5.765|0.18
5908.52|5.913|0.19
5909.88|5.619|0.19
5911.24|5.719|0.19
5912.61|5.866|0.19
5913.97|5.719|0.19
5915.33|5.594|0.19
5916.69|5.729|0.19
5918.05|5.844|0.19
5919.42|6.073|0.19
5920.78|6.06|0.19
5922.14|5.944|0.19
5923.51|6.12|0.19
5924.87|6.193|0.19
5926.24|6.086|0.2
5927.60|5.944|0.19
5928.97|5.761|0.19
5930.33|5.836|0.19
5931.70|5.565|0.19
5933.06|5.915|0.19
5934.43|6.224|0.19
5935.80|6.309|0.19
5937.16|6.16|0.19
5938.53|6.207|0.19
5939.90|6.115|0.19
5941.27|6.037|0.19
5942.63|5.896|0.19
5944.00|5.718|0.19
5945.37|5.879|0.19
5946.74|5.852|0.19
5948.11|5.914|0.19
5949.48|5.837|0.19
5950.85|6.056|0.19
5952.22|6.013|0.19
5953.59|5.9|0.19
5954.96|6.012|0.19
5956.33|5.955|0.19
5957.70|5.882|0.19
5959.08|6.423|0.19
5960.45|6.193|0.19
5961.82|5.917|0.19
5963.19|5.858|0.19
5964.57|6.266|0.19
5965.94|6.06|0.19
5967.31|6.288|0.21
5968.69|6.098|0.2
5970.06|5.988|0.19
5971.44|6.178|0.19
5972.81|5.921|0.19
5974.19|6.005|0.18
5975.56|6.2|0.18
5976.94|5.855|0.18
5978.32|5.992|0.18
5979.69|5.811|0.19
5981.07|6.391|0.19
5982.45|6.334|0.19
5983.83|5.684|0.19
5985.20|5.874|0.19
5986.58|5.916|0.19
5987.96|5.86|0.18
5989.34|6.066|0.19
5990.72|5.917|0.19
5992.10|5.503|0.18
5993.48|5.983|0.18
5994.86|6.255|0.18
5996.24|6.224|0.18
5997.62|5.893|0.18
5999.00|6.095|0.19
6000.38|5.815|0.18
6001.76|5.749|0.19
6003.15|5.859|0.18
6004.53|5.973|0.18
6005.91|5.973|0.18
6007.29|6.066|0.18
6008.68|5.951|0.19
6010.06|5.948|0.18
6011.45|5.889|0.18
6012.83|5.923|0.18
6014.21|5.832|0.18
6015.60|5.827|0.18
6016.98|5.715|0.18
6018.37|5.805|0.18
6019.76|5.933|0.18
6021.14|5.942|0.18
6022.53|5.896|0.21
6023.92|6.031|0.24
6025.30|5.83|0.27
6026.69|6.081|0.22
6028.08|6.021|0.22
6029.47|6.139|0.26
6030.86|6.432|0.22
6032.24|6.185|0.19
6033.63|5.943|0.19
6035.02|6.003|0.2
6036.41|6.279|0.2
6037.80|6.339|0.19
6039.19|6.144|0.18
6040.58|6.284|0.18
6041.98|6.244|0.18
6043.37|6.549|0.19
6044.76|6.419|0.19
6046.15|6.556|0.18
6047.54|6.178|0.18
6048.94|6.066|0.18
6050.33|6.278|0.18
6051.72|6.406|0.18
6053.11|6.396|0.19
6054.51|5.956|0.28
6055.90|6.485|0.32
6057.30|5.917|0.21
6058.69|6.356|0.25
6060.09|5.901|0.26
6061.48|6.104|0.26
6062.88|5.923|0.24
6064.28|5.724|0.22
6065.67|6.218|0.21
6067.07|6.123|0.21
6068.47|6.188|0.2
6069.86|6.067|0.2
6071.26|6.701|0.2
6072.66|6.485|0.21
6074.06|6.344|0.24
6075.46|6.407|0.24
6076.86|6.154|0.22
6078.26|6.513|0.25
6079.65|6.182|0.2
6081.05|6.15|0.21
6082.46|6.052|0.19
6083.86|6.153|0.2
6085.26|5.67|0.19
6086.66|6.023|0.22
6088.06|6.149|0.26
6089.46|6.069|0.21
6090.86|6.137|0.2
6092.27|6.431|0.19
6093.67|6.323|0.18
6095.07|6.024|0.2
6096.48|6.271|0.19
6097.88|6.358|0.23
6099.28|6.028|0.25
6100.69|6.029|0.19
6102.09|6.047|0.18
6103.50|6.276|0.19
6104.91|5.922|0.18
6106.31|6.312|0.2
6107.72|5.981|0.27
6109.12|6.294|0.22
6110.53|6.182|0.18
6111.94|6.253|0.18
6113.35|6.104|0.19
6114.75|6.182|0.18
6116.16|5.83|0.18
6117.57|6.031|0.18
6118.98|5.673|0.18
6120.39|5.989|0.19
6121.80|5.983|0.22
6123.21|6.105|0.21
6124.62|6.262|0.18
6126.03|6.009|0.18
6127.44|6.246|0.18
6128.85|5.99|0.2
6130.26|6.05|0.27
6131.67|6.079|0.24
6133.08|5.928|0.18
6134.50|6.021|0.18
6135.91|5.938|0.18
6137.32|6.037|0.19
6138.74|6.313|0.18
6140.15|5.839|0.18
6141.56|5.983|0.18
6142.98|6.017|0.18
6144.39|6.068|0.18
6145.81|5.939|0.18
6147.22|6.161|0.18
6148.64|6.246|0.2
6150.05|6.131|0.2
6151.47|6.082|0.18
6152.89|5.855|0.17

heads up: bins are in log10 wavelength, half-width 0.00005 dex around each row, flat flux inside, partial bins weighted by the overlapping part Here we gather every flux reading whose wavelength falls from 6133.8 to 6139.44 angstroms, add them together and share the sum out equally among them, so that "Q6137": 6.08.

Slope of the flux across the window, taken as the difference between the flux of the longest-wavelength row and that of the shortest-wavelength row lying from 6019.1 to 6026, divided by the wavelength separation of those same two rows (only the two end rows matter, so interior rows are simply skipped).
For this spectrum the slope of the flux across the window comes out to -0.019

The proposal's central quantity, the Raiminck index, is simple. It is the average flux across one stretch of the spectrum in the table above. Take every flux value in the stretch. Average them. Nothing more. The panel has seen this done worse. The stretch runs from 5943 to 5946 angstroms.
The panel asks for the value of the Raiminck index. 5.80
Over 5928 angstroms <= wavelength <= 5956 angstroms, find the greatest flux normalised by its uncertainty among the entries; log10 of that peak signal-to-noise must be 1.52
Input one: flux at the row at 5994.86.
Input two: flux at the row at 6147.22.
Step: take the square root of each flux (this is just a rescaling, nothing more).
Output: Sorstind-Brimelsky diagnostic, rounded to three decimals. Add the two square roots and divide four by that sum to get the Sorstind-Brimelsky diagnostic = 0.803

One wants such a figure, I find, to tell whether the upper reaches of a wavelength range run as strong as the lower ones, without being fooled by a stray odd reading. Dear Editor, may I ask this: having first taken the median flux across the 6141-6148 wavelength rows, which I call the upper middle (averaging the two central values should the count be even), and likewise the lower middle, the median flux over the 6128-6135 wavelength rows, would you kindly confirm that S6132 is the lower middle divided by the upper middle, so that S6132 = 1.00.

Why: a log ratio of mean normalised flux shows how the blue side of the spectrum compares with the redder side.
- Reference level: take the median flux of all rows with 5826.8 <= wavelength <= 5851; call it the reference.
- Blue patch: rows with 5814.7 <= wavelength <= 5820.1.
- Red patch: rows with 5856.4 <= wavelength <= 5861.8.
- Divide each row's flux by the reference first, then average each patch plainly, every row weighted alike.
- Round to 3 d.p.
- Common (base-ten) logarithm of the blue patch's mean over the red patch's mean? 0.010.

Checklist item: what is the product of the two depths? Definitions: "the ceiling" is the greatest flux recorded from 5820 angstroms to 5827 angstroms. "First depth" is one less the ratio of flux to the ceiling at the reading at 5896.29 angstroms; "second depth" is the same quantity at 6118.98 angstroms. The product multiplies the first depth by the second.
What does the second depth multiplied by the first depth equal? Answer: 0.057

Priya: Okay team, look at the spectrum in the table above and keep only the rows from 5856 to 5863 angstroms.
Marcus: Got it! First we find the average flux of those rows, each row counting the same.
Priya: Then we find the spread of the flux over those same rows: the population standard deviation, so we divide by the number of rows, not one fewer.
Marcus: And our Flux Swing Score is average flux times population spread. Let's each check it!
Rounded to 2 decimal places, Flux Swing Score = 1.43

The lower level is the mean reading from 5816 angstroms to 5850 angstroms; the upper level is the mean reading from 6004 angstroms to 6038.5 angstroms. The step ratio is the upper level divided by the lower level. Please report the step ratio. 0.95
